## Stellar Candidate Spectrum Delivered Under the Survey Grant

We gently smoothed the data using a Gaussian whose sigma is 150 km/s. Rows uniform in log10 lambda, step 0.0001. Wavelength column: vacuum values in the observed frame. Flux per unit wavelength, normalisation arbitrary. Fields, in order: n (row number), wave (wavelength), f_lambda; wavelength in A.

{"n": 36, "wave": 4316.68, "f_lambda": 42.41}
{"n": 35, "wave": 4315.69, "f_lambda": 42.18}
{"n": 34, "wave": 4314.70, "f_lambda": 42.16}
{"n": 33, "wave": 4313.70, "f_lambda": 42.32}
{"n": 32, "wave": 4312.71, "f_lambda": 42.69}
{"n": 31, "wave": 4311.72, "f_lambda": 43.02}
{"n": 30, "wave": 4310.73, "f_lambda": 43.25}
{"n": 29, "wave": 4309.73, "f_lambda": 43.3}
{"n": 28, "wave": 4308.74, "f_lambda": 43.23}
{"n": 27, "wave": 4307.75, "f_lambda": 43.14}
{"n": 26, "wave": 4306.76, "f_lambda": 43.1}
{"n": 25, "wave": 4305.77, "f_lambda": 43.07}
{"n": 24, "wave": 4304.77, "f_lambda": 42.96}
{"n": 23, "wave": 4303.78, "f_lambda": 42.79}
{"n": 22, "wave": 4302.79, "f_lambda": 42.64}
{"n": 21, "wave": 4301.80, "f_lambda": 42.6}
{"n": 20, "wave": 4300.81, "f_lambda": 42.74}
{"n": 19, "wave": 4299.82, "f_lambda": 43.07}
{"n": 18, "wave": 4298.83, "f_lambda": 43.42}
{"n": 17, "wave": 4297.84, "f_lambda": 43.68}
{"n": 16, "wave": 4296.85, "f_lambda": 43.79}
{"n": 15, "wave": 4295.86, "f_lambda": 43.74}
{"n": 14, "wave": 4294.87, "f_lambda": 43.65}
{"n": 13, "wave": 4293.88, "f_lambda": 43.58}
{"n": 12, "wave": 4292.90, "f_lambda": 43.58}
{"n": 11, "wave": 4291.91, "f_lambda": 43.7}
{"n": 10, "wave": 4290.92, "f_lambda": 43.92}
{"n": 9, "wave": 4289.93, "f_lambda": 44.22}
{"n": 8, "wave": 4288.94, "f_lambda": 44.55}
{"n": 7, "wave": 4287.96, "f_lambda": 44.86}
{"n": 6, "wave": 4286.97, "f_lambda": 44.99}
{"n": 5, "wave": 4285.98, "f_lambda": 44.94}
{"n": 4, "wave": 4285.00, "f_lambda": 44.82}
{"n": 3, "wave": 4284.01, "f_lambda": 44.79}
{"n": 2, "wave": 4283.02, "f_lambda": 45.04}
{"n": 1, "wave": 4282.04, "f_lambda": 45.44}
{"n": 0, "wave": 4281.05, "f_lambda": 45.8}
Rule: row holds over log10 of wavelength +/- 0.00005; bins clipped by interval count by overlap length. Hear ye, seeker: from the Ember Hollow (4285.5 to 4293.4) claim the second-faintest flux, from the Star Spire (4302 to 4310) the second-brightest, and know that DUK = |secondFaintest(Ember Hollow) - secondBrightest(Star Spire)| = 0.5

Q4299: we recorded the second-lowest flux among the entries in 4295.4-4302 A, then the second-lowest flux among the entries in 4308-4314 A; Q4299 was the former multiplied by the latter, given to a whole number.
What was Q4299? 1825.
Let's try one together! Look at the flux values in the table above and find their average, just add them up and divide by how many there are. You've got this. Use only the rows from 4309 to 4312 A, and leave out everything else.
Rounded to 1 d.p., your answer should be 43.2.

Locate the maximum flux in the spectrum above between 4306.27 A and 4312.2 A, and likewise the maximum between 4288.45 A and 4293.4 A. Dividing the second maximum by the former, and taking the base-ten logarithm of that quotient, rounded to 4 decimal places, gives 0.0124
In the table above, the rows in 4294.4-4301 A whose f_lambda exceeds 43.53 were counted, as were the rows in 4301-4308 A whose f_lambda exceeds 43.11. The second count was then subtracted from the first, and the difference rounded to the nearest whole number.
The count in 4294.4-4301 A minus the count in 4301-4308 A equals 3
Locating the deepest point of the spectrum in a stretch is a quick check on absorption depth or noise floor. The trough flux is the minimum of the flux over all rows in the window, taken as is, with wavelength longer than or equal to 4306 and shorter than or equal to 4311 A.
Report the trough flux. 43.1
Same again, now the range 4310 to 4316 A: 42.16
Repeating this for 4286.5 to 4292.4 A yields 43.7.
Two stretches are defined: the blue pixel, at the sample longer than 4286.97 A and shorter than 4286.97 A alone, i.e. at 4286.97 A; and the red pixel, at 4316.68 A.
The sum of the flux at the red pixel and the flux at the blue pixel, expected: 87.4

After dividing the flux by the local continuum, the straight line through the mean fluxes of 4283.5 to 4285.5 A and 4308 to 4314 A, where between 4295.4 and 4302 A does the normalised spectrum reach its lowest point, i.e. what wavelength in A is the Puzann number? 4301.80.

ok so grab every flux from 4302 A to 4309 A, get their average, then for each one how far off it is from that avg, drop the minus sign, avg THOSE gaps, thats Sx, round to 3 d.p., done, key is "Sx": 0.166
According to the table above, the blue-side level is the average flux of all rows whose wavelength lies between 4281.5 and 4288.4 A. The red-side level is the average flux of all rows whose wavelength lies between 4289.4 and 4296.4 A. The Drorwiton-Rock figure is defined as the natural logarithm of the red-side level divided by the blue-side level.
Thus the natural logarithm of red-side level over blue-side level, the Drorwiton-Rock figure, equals -0.027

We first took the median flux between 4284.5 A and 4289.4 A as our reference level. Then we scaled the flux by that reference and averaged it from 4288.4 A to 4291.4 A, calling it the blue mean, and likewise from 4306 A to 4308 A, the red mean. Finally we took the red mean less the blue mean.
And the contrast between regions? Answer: -0.025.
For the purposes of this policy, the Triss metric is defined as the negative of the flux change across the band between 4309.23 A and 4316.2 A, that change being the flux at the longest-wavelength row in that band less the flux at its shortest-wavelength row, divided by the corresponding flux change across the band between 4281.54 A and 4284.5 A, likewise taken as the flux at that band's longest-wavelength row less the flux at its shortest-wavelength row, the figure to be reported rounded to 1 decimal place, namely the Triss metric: -1.7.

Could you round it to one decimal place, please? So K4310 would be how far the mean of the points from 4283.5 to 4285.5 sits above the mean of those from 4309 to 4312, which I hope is 1.6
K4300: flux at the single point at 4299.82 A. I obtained 43.07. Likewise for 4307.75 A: 43.14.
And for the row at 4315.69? 42.18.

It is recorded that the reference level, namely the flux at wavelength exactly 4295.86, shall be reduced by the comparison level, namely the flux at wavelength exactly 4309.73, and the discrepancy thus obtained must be 0.44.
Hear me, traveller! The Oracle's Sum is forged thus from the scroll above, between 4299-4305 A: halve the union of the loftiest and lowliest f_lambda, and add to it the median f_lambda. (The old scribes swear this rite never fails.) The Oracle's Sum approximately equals 85.6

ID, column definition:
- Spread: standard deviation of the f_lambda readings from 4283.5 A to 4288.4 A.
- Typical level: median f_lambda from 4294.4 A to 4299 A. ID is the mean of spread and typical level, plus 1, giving 22.88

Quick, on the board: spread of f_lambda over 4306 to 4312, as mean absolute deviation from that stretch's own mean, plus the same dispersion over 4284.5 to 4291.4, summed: 0.416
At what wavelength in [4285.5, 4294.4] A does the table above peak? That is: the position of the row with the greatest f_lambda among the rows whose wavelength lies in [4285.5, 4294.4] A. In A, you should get 4286.97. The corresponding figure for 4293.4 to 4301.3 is 4296.85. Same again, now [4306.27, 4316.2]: 4309.73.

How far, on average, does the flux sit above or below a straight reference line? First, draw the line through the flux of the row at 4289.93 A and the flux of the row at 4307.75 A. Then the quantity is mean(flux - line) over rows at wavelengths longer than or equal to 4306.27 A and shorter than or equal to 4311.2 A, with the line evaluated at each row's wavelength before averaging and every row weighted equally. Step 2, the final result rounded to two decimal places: 0.12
